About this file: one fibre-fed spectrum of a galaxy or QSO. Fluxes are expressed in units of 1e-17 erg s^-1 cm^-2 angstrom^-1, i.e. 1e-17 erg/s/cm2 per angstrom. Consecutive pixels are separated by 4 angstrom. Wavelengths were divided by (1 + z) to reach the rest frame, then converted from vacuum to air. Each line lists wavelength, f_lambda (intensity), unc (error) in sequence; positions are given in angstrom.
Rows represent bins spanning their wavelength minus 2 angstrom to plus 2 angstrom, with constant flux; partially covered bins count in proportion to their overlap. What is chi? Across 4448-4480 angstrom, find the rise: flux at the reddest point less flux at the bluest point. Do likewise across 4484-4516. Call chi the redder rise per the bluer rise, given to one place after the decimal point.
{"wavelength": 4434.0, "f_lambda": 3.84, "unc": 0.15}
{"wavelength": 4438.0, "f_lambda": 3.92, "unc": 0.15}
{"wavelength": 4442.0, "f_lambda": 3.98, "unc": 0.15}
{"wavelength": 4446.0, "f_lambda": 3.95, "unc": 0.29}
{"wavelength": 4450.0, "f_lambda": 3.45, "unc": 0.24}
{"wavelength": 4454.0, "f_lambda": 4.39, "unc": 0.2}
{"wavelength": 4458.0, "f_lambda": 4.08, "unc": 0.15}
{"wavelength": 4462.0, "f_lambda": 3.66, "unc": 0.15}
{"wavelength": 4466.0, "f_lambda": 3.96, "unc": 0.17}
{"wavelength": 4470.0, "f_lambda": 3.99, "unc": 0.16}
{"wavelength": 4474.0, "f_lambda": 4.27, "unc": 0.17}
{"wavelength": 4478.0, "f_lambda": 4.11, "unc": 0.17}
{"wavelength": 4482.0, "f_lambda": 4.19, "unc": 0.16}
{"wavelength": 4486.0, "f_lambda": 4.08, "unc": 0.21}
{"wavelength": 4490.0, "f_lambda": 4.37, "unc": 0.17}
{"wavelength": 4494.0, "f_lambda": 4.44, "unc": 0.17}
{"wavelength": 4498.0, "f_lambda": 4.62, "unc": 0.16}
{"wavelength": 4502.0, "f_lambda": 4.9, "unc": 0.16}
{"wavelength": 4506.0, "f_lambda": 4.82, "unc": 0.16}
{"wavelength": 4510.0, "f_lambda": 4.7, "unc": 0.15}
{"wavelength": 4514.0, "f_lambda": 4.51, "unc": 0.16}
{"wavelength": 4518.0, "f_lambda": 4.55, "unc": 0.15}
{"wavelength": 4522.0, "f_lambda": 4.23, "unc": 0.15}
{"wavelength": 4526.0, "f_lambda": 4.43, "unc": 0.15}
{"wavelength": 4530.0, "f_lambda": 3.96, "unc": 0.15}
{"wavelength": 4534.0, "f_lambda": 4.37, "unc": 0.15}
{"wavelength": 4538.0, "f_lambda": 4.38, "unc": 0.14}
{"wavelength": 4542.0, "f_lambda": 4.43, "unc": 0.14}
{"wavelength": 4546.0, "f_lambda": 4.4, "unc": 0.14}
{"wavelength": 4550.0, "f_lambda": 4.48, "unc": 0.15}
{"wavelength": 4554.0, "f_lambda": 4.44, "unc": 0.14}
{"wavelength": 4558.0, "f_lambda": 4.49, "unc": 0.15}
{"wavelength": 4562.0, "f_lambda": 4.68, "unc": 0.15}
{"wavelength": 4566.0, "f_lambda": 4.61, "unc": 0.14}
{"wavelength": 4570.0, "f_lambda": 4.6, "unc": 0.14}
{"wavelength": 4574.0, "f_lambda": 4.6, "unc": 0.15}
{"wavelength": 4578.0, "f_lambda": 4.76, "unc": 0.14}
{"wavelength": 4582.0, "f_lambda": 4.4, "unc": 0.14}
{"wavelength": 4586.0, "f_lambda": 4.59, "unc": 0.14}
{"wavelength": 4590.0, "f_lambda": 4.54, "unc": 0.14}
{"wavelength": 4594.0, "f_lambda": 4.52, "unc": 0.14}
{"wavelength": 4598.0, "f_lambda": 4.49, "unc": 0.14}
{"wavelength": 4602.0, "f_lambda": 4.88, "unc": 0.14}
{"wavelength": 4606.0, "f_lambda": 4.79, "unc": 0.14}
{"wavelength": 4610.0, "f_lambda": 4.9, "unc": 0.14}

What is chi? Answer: 0.7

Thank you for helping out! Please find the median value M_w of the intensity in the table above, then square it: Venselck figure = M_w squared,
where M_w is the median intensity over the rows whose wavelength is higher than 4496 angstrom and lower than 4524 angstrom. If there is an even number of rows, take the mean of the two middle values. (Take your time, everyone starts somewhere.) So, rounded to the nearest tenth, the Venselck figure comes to 21.3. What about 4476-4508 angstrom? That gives 19.4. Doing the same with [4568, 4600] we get 20.8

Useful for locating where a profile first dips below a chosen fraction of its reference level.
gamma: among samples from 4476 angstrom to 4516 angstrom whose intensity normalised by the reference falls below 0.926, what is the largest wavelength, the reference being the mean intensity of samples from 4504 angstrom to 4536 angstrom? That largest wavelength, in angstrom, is 4486.0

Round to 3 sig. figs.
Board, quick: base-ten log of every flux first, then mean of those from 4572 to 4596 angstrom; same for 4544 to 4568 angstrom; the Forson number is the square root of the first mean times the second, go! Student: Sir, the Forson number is 0.657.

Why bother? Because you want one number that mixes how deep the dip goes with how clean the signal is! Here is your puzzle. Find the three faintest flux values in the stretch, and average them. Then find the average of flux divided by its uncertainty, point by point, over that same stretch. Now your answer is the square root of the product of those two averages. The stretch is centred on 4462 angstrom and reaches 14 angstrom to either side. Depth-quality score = 9.2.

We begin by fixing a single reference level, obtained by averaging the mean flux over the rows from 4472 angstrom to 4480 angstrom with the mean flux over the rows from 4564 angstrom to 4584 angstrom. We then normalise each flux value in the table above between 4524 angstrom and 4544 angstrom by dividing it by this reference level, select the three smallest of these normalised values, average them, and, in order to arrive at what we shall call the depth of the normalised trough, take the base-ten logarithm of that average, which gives -0.016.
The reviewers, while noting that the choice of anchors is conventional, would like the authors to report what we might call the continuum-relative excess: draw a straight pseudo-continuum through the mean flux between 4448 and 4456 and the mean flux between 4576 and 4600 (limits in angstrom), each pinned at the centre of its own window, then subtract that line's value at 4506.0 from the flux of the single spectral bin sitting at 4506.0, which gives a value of 0.65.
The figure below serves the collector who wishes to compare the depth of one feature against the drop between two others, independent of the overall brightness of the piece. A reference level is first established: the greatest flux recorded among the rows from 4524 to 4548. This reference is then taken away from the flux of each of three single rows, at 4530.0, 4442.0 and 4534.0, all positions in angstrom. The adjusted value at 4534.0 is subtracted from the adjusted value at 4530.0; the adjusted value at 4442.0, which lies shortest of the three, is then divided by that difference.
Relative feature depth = 1.1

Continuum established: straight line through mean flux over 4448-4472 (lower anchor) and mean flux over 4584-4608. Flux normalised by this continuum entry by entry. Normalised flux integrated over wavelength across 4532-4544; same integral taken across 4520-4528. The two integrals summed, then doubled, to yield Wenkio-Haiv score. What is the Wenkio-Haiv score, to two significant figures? 41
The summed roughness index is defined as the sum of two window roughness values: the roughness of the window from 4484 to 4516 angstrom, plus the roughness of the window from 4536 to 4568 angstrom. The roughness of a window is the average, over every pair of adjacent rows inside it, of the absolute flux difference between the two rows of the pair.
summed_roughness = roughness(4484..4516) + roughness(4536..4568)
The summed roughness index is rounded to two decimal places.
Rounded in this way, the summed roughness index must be 0.25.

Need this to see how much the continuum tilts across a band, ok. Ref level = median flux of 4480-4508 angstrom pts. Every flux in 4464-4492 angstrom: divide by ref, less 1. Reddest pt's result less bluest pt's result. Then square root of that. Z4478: 0.30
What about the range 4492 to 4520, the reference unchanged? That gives 0.16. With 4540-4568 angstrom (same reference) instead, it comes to 0.20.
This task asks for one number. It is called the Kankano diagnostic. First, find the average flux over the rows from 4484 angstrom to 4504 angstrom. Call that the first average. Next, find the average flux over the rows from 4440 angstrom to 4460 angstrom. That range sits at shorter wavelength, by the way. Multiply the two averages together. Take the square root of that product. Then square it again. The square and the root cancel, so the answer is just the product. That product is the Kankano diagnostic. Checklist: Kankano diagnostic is 17.8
